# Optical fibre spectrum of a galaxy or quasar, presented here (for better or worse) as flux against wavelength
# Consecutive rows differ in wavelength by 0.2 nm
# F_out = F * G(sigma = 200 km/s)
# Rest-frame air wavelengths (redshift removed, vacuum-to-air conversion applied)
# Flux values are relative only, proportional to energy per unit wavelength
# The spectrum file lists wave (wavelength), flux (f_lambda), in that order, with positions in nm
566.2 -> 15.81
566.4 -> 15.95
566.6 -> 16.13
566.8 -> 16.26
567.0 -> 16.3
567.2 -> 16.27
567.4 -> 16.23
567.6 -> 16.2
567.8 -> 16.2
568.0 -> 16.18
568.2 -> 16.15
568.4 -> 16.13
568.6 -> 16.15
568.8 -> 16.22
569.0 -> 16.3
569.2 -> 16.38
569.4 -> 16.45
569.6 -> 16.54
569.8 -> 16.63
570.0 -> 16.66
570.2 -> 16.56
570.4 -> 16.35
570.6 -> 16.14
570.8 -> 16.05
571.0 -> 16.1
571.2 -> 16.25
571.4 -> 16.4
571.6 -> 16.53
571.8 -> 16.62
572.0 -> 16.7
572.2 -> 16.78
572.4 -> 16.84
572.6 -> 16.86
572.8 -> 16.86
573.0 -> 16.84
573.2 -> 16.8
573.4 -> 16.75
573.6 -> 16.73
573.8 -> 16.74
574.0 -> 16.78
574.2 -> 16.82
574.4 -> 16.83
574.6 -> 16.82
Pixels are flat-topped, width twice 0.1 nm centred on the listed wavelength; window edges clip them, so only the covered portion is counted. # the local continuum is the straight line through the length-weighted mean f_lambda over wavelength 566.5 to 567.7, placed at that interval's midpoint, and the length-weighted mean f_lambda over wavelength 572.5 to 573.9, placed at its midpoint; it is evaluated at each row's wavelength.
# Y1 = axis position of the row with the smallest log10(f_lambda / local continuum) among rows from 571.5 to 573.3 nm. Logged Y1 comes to 571.6 nm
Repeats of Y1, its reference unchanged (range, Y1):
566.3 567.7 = 566.4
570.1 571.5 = 570.8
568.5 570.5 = 568.6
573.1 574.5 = 573.8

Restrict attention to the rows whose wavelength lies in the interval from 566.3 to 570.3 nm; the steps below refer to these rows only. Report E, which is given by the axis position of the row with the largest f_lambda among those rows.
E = 570.0 nm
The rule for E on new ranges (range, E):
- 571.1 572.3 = 572.2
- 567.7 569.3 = 569.2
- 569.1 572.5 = 572.4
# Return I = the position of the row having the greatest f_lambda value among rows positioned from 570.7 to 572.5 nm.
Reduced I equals 572.4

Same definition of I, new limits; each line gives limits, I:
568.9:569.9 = 569.8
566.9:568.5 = 567.0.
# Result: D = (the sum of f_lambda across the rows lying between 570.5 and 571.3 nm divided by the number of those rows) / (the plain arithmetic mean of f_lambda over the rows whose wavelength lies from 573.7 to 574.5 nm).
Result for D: 0.96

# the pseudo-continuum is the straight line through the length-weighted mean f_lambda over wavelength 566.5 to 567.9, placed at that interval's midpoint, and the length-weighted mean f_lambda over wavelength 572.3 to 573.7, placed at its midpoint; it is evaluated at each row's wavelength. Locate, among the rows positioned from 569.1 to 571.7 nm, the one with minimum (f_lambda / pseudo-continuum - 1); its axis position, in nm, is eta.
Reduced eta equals 570.8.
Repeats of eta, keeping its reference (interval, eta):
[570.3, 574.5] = 570.8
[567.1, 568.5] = 568.4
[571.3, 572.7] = 571.4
